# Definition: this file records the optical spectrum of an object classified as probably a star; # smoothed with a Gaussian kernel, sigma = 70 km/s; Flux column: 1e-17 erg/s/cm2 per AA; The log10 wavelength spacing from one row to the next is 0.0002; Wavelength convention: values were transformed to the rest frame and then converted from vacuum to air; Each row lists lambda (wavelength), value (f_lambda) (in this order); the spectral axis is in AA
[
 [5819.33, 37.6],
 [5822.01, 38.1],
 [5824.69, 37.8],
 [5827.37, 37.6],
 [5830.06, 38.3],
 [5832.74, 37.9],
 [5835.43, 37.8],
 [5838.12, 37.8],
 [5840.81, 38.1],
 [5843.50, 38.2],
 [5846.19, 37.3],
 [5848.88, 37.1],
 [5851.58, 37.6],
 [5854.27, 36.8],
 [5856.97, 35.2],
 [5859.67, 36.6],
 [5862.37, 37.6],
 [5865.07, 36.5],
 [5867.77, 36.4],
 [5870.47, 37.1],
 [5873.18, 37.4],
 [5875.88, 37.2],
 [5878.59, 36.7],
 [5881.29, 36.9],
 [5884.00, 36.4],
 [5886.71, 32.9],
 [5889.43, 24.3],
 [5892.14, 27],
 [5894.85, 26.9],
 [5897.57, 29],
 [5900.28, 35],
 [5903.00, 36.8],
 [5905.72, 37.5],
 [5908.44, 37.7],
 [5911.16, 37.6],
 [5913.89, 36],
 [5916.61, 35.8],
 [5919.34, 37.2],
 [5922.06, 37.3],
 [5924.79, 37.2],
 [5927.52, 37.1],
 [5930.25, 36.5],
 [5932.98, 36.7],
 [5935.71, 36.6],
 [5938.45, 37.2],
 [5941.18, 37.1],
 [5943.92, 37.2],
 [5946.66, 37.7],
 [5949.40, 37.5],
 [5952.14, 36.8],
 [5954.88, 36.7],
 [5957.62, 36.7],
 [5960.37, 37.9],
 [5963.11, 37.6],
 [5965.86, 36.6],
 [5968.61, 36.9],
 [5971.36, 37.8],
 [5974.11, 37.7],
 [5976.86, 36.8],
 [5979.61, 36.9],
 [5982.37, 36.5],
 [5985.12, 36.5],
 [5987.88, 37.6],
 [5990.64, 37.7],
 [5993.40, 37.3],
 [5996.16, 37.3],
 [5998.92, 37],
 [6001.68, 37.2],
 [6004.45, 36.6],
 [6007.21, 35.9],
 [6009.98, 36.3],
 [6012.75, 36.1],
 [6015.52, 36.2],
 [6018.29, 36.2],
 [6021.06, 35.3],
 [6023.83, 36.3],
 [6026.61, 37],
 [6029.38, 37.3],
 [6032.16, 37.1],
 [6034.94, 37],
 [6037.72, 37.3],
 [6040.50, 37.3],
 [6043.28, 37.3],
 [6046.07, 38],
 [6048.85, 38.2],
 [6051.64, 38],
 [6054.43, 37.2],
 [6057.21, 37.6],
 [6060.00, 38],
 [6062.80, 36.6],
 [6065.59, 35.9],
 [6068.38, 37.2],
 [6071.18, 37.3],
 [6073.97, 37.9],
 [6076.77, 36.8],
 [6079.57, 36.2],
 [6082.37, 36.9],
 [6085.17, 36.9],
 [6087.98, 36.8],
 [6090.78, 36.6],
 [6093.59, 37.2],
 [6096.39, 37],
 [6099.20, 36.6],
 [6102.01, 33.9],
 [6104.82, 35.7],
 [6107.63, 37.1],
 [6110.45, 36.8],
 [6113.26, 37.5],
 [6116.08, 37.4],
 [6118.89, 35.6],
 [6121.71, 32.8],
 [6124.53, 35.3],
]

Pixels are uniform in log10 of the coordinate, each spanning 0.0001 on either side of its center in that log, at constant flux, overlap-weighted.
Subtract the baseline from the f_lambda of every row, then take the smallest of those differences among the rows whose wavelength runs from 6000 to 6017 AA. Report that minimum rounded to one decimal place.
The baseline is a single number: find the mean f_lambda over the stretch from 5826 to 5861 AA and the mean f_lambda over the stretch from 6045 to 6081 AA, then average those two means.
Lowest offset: -1.5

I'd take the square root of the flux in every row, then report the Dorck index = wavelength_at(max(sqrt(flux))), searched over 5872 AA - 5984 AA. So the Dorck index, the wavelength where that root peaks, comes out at 5960.37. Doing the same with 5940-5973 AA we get 5960.37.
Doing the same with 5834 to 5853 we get 5843.50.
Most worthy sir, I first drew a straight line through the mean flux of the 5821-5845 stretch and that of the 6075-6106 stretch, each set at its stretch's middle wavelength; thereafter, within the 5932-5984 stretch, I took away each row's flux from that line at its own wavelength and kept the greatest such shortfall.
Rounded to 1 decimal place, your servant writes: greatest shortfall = 0.7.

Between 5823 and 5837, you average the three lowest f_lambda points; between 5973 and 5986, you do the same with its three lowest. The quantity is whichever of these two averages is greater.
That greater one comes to 37.7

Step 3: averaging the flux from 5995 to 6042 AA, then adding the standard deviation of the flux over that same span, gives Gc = 37.3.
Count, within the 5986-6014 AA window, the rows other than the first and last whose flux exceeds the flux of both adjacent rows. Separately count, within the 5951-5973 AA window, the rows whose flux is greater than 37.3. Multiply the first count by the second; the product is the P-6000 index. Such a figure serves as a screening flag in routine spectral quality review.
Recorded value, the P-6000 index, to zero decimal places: 9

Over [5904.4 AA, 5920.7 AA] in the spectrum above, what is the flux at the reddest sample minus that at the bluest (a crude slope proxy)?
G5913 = -0.3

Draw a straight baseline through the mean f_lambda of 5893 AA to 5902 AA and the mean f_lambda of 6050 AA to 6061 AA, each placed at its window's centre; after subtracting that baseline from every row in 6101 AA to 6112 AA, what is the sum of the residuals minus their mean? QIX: -13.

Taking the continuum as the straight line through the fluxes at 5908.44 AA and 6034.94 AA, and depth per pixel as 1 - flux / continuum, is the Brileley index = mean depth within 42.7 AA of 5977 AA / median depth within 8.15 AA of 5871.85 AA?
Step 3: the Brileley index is 0.36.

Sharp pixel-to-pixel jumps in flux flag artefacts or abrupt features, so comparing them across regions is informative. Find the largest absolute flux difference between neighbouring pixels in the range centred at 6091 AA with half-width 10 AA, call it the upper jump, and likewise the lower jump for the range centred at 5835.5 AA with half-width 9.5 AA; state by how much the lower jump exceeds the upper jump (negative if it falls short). 0.10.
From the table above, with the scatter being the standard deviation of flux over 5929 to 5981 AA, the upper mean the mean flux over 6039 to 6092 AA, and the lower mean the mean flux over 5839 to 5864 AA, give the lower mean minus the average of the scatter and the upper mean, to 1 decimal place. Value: 18.3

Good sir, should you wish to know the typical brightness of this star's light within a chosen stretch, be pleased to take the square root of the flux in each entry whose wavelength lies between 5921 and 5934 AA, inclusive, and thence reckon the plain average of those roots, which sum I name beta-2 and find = 6.08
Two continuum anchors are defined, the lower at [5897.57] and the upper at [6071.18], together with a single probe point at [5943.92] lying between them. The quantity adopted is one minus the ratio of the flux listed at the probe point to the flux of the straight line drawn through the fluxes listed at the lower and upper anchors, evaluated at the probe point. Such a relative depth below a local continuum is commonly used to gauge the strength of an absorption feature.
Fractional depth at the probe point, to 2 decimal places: -0.19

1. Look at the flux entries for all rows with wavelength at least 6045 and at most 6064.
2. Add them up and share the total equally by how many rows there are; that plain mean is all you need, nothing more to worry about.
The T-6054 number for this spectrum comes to 37.66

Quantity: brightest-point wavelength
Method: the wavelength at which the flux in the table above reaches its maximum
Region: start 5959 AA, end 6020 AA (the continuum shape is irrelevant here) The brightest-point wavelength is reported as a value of 5960.37 AA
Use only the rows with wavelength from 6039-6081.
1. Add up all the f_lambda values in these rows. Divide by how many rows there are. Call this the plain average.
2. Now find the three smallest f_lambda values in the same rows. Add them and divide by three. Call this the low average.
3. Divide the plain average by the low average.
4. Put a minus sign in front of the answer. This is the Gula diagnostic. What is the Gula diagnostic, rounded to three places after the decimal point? -1.029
